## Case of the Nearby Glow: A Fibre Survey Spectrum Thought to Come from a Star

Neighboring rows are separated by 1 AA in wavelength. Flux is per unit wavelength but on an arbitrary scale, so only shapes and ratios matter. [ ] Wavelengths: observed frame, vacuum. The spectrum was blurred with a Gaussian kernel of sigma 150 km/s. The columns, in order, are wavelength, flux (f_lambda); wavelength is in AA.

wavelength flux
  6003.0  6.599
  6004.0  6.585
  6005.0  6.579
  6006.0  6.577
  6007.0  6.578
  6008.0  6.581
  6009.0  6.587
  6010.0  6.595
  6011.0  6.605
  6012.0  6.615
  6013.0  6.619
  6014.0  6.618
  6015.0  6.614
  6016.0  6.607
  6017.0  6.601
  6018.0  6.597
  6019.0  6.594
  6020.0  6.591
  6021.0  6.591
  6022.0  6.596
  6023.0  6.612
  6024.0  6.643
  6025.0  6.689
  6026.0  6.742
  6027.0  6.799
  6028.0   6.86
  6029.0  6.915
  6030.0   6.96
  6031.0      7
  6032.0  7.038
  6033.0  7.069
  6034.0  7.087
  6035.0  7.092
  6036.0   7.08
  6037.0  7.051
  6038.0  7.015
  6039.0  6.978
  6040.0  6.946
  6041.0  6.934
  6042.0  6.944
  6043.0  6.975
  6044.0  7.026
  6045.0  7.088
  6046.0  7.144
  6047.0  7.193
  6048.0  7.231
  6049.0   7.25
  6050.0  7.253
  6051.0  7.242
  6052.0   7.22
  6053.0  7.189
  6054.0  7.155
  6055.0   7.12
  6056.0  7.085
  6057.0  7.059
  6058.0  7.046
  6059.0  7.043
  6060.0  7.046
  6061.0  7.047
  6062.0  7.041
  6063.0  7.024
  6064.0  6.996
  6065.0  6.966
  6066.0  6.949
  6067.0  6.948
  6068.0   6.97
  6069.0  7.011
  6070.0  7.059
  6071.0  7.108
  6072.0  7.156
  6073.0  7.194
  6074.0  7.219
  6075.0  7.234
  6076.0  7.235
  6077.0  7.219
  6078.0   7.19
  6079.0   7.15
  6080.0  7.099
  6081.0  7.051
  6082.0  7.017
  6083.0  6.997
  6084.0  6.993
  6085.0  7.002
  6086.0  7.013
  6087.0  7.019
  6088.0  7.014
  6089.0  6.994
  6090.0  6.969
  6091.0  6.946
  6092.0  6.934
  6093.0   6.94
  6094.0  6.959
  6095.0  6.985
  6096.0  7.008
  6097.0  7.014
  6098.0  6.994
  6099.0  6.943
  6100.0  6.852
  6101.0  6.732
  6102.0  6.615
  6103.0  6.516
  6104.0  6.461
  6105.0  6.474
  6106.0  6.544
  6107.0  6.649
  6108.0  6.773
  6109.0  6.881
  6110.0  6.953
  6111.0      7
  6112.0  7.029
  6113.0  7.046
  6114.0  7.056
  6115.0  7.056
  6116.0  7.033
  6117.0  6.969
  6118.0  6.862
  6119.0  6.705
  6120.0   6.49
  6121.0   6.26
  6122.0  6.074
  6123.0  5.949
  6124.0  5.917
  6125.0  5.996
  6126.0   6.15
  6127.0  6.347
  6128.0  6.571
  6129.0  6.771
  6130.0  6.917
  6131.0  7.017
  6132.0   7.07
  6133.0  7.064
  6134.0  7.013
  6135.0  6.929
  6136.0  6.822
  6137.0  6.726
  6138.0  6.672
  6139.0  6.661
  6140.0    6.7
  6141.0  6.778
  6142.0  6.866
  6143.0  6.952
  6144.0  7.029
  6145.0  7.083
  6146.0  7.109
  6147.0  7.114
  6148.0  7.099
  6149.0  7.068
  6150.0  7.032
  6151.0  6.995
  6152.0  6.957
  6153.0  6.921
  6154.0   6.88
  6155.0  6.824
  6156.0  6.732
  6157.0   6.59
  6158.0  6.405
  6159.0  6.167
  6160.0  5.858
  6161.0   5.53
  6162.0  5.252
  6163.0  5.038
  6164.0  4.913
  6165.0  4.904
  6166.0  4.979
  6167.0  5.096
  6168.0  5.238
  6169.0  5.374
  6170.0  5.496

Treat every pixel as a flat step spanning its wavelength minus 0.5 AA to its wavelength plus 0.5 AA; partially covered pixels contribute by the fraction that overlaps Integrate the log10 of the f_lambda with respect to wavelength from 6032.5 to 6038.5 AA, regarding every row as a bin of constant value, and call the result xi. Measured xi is 5.095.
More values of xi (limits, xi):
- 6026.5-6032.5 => 5.044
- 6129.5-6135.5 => 5.071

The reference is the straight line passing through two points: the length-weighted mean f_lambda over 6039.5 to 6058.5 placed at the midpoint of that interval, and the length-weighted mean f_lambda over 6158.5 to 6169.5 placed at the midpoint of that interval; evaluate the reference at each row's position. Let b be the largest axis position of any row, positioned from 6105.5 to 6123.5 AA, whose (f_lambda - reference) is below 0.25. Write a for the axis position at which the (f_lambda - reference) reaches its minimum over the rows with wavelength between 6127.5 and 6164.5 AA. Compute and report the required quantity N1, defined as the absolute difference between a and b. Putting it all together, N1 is 41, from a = 6164.0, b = 6123.0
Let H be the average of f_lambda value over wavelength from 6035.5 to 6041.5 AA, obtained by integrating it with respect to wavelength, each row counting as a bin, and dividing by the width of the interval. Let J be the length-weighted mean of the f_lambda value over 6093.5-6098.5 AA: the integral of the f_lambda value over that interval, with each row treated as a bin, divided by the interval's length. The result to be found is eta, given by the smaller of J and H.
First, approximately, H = 7.0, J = 6.99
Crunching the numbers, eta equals 6.99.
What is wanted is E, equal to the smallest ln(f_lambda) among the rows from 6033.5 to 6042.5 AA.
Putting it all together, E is 1.936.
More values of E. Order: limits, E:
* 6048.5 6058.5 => 1.952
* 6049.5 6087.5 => 1.938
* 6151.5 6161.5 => 1.710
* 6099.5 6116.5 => 1.866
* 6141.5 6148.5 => 1.927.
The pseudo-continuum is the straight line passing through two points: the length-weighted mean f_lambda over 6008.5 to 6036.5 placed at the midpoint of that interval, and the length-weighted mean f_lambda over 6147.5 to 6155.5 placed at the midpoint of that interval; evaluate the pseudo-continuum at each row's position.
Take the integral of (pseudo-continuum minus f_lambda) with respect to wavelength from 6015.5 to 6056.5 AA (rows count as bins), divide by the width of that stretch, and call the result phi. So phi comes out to -0.2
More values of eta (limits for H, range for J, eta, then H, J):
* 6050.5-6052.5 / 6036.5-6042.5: 6.98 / 7.2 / 6.98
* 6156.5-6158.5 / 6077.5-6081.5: 6.50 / 6.5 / 7.12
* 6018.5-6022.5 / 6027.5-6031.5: 6.59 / 6.6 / 6.93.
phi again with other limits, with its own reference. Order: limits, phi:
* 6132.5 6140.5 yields 0.1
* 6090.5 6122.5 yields 0.1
